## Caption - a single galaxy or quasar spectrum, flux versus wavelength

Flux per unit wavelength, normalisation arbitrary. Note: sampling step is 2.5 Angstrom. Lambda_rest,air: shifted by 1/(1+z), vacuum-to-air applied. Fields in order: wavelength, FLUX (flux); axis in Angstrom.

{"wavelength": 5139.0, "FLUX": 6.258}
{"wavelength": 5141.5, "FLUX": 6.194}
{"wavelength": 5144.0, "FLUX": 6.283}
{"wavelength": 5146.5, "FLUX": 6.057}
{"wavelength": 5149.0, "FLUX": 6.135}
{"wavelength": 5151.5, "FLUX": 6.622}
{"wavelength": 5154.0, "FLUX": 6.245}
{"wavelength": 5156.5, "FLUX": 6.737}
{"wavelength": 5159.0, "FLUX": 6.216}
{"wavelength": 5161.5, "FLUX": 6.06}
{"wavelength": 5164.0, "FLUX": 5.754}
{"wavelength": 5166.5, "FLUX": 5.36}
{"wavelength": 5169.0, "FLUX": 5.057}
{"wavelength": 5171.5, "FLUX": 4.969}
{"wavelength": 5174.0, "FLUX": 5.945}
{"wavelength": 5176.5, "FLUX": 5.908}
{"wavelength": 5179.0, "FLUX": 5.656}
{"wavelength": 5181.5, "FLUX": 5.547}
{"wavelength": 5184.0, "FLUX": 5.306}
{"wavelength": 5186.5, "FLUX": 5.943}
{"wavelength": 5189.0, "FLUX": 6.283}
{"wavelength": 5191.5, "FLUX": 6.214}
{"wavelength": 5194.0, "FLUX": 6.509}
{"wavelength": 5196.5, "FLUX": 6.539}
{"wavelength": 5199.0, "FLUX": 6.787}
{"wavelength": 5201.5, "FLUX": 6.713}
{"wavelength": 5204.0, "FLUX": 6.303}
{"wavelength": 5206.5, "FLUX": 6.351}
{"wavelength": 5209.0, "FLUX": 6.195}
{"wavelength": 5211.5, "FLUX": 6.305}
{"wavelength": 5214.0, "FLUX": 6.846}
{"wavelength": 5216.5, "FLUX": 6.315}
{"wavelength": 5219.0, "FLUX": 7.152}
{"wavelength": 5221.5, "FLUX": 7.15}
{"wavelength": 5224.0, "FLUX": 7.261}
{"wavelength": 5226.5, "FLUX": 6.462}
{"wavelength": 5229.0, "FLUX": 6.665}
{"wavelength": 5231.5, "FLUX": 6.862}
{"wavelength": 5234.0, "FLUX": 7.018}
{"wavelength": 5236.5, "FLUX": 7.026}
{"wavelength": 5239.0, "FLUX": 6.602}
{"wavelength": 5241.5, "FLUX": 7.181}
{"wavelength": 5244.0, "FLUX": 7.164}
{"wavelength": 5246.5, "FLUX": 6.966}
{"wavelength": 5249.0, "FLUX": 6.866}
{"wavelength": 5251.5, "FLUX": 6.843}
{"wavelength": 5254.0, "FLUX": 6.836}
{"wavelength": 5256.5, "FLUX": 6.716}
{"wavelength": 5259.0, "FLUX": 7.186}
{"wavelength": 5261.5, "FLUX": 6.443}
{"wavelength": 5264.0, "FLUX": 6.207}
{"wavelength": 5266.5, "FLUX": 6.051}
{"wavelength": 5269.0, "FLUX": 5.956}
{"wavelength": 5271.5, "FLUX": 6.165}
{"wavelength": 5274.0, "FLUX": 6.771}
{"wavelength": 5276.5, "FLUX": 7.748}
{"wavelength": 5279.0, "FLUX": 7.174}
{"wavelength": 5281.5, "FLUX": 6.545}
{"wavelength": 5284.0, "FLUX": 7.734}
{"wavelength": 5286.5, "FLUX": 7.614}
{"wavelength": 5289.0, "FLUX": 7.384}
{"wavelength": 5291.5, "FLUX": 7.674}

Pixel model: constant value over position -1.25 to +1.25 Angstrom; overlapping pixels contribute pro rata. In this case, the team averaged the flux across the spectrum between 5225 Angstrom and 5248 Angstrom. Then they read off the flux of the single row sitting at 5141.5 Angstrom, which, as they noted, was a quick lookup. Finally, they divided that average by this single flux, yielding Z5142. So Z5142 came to 1.11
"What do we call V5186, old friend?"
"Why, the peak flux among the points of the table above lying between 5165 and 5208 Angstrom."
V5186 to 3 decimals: 6.787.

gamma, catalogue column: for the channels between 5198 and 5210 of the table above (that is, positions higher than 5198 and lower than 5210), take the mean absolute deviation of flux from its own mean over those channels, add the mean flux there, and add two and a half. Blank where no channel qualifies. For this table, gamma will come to 9.2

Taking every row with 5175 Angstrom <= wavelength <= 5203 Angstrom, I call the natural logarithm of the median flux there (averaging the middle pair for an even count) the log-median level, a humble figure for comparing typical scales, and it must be 1.83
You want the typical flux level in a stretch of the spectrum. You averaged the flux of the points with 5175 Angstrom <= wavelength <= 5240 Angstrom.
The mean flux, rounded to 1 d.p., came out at 6.5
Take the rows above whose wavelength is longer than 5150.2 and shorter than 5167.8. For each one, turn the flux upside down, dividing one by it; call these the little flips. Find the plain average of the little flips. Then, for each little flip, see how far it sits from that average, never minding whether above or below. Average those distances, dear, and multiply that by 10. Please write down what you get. 0.10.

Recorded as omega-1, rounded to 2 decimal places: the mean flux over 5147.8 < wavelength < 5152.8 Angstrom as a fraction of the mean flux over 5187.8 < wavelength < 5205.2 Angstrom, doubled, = 1.97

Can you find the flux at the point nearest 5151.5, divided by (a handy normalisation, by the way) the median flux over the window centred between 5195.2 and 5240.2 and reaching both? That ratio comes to 0.99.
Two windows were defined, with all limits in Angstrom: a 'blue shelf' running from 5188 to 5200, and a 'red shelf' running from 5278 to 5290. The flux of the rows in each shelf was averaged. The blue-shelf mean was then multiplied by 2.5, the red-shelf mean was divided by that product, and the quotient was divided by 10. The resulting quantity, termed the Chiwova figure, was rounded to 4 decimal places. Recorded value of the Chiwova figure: 0.0451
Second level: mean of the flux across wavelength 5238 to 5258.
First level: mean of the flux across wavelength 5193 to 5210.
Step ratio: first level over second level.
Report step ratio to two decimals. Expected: 0.94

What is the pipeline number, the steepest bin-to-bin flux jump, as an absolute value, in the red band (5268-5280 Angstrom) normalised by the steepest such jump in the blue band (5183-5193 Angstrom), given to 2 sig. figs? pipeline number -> 1.5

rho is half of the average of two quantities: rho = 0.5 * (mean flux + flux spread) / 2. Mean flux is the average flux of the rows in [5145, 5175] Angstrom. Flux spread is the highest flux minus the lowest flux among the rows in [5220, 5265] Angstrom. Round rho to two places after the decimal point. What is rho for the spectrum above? 1.75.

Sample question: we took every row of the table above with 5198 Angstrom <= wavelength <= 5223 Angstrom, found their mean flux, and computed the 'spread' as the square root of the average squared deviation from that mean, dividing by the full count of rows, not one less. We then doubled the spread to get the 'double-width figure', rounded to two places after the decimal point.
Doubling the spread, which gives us 0.69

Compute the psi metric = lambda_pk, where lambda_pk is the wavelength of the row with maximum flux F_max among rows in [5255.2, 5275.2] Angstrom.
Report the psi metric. 5259.0 Angstrom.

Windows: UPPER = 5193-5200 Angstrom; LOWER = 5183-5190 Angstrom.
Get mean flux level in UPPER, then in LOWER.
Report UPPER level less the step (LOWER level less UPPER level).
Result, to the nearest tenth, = 7.4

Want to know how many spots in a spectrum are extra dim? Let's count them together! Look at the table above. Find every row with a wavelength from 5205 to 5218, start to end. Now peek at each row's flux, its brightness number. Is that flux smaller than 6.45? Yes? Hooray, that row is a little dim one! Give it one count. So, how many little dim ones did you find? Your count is 4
